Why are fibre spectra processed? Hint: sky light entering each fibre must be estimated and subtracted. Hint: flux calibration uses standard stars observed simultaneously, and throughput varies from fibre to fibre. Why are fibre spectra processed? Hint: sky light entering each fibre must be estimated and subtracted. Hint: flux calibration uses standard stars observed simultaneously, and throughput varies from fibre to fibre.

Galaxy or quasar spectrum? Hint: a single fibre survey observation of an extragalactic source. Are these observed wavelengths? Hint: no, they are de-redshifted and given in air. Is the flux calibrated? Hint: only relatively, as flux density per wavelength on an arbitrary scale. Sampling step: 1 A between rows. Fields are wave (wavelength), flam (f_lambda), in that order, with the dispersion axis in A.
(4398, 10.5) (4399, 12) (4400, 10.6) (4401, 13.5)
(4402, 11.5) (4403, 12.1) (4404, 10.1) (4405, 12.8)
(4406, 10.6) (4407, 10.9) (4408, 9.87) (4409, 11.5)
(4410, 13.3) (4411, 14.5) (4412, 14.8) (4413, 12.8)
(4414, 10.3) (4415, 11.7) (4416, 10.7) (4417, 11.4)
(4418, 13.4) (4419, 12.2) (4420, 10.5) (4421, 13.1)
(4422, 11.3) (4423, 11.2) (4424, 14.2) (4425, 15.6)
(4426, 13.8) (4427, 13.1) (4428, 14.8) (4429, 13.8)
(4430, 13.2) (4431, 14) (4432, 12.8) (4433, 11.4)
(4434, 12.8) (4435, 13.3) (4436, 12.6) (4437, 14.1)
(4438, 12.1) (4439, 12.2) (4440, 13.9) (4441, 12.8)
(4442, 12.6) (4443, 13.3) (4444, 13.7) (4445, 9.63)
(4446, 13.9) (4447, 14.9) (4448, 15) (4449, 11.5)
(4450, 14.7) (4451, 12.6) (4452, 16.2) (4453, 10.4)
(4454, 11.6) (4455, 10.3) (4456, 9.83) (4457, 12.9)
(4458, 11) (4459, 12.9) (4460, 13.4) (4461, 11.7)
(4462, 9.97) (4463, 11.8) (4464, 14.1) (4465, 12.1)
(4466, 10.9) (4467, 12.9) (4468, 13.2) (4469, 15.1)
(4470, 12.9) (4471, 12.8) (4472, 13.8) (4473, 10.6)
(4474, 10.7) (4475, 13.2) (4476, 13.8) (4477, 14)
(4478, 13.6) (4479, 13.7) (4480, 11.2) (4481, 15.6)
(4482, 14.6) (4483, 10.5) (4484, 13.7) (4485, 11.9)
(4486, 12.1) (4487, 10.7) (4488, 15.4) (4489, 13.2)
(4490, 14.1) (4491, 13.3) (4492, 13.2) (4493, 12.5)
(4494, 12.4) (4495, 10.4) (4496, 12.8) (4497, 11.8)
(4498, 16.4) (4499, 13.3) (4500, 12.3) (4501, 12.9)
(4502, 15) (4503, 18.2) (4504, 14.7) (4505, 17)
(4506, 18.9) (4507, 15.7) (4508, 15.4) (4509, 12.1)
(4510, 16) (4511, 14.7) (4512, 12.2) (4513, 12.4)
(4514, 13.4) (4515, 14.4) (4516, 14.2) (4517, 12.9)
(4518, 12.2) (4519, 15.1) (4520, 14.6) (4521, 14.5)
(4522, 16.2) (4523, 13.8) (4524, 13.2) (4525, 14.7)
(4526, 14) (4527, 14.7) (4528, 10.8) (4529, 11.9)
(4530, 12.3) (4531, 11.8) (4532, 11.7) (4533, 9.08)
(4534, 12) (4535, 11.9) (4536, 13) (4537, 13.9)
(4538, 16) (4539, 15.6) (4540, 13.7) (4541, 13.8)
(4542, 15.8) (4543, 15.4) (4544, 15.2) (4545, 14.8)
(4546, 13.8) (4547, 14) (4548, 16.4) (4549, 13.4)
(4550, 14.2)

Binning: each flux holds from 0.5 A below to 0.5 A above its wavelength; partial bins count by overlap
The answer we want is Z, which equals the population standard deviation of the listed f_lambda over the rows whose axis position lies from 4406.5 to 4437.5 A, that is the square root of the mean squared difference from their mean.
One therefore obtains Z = 1.5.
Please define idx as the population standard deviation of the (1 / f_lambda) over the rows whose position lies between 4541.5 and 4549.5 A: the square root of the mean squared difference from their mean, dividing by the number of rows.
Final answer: 0.0045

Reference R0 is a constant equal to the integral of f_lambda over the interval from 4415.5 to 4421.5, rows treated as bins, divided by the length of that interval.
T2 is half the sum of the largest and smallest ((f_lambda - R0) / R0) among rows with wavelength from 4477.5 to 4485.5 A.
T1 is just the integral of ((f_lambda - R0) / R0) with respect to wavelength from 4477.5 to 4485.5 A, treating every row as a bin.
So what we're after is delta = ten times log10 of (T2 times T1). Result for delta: -10.9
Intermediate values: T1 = 0.8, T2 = 0.10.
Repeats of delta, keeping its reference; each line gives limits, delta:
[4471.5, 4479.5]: -16.1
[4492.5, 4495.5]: -29.7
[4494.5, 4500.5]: -12.1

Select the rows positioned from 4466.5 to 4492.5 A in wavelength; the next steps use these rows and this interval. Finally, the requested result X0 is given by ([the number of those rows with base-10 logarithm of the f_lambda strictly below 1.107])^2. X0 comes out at 49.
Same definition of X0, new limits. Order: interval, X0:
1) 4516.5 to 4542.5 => 81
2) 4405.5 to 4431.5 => 144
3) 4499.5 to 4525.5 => 25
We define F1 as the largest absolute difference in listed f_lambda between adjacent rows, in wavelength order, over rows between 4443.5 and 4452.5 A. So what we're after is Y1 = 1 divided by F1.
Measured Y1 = 0.23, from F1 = 4.3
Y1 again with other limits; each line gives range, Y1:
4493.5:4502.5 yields 0.22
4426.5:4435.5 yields 0.59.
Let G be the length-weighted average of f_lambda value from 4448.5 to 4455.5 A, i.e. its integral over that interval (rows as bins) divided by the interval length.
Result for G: 12.5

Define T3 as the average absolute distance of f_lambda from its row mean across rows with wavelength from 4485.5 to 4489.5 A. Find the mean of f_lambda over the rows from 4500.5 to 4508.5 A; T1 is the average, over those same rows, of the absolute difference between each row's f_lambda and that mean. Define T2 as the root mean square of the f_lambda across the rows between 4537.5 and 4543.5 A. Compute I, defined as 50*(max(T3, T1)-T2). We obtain -677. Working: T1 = 1.54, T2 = 15.1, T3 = 1.45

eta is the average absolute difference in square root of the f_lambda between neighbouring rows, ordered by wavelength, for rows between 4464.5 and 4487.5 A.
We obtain 0.220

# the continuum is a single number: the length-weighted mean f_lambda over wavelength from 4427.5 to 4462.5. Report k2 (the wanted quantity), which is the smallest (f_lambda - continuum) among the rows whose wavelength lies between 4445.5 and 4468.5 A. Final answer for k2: -2.9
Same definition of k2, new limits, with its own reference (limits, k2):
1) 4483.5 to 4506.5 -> -2.3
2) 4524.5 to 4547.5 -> -3.7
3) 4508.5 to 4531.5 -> -1.9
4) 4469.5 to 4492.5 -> -2.2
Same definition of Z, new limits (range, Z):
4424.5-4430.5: 0.9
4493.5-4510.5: 2.3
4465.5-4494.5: 1.4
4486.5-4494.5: 1.3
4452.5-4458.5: 1.0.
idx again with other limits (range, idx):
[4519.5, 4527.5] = 0.0038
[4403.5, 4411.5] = 0.0110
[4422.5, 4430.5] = 0.0070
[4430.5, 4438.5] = 0.0052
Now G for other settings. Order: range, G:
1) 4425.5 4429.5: 13.9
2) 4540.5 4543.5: 15.0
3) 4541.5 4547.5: 14.8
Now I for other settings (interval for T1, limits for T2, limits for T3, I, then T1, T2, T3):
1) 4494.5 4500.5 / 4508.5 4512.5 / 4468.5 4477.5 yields -625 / 1.34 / 13.9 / 1.10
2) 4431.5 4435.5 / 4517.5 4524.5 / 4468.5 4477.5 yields -659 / 0.59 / 14.3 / 1.10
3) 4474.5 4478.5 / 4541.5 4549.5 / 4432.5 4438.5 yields -710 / 0.25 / 14.9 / 0.68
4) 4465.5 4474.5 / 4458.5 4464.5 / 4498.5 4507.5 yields -525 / 1.21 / 12.4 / 1.88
